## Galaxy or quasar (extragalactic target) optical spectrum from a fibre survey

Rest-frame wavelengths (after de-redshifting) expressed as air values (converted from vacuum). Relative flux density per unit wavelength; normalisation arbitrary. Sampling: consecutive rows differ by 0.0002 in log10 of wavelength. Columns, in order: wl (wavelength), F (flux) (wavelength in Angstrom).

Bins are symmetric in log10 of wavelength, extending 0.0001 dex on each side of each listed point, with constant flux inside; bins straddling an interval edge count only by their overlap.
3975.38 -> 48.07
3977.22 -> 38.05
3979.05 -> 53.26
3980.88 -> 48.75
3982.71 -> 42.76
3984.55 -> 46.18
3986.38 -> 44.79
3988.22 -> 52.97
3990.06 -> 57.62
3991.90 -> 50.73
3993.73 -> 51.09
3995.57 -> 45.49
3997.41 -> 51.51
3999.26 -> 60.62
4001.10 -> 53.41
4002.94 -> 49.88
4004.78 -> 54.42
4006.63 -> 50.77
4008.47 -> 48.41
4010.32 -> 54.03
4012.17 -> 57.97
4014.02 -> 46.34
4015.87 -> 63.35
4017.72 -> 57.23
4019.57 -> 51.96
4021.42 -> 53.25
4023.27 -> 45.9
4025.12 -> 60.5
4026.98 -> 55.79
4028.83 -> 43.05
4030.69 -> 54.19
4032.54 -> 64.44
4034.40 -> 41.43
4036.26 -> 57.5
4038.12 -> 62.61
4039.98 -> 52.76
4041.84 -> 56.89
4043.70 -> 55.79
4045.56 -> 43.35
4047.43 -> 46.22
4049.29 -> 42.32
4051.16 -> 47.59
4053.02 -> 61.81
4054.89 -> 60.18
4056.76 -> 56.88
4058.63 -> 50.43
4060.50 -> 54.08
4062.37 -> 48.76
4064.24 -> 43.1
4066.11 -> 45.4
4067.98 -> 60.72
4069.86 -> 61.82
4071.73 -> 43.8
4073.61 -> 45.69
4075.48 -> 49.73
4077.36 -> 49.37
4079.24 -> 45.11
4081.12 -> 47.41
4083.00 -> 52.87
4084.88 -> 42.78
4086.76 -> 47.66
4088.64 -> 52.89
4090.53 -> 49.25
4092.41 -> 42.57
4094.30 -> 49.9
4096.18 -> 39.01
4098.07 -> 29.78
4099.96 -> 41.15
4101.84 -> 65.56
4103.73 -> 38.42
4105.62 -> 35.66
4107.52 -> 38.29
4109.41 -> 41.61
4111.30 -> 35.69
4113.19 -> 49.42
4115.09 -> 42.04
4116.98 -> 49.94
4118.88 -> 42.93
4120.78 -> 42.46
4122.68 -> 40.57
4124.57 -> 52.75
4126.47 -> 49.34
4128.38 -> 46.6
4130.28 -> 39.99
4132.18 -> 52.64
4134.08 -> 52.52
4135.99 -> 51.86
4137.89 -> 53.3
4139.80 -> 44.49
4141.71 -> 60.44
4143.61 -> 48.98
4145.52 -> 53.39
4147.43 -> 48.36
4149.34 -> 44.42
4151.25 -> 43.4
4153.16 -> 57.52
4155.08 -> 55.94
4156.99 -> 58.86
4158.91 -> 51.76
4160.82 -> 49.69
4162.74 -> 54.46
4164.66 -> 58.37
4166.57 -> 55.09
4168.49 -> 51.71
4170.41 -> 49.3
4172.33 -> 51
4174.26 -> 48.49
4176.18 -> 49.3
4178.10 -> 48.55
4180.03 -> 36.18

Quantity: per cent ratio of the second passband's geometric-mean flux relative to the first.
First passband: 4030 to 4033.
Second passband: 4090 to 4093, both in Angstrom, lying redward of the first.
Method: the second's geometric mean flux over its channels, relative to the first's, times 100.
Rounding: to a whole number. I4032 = 77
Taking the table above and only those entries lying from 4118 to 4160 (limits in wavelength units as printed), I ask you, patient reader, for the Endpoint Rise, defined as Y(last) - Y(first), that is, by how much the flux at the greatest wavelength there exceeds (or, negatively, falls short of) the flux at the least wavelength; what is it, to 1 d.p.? 8.8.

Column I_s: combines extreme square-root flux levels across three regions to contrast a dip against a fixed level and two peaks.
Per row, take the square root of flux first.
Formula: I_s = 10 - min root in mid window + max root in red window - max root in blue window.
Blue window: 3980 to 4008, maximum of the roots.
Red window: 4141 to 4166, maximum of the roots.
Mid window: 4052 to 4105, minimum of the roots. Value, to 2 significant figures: 4.5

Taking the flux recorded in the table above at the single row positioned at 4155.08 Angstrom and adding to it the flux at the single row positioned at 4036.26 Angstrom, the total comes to 113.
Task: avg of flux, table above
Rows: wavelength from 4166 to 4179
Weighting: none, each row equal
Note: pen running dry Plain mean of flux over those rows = 50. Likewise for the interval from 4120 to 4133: 46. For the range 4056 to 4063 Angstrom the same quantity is 53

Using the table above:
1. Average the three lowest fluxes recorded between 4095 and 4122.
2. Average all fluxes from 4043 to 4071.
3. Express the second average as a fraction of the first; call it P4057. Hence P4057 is 1.54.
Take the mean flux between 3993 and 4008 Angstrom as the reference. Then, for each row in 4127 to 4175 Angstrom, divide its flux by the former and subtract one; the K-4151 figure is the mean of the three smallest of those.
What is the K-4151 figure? -0.18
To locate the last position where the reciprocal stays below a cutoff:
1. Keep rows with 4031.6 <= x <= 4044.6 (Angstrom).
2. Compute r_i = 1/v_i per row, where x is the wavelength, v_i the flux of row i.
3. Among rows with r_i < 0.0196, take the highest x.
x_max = 4043.70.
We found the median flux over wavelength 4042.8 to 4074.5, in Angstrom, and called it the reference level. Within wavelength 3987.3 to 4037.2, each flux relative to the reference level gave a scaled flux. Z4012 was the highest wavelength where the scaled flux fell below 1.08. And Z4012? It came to 4034.40 Angstrom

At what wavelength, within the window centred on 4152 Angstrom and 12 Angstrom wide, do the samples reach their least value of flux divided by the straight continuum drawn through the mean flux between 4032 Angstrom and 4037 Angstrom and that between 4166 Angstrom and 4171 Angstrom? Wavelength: 4151.25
